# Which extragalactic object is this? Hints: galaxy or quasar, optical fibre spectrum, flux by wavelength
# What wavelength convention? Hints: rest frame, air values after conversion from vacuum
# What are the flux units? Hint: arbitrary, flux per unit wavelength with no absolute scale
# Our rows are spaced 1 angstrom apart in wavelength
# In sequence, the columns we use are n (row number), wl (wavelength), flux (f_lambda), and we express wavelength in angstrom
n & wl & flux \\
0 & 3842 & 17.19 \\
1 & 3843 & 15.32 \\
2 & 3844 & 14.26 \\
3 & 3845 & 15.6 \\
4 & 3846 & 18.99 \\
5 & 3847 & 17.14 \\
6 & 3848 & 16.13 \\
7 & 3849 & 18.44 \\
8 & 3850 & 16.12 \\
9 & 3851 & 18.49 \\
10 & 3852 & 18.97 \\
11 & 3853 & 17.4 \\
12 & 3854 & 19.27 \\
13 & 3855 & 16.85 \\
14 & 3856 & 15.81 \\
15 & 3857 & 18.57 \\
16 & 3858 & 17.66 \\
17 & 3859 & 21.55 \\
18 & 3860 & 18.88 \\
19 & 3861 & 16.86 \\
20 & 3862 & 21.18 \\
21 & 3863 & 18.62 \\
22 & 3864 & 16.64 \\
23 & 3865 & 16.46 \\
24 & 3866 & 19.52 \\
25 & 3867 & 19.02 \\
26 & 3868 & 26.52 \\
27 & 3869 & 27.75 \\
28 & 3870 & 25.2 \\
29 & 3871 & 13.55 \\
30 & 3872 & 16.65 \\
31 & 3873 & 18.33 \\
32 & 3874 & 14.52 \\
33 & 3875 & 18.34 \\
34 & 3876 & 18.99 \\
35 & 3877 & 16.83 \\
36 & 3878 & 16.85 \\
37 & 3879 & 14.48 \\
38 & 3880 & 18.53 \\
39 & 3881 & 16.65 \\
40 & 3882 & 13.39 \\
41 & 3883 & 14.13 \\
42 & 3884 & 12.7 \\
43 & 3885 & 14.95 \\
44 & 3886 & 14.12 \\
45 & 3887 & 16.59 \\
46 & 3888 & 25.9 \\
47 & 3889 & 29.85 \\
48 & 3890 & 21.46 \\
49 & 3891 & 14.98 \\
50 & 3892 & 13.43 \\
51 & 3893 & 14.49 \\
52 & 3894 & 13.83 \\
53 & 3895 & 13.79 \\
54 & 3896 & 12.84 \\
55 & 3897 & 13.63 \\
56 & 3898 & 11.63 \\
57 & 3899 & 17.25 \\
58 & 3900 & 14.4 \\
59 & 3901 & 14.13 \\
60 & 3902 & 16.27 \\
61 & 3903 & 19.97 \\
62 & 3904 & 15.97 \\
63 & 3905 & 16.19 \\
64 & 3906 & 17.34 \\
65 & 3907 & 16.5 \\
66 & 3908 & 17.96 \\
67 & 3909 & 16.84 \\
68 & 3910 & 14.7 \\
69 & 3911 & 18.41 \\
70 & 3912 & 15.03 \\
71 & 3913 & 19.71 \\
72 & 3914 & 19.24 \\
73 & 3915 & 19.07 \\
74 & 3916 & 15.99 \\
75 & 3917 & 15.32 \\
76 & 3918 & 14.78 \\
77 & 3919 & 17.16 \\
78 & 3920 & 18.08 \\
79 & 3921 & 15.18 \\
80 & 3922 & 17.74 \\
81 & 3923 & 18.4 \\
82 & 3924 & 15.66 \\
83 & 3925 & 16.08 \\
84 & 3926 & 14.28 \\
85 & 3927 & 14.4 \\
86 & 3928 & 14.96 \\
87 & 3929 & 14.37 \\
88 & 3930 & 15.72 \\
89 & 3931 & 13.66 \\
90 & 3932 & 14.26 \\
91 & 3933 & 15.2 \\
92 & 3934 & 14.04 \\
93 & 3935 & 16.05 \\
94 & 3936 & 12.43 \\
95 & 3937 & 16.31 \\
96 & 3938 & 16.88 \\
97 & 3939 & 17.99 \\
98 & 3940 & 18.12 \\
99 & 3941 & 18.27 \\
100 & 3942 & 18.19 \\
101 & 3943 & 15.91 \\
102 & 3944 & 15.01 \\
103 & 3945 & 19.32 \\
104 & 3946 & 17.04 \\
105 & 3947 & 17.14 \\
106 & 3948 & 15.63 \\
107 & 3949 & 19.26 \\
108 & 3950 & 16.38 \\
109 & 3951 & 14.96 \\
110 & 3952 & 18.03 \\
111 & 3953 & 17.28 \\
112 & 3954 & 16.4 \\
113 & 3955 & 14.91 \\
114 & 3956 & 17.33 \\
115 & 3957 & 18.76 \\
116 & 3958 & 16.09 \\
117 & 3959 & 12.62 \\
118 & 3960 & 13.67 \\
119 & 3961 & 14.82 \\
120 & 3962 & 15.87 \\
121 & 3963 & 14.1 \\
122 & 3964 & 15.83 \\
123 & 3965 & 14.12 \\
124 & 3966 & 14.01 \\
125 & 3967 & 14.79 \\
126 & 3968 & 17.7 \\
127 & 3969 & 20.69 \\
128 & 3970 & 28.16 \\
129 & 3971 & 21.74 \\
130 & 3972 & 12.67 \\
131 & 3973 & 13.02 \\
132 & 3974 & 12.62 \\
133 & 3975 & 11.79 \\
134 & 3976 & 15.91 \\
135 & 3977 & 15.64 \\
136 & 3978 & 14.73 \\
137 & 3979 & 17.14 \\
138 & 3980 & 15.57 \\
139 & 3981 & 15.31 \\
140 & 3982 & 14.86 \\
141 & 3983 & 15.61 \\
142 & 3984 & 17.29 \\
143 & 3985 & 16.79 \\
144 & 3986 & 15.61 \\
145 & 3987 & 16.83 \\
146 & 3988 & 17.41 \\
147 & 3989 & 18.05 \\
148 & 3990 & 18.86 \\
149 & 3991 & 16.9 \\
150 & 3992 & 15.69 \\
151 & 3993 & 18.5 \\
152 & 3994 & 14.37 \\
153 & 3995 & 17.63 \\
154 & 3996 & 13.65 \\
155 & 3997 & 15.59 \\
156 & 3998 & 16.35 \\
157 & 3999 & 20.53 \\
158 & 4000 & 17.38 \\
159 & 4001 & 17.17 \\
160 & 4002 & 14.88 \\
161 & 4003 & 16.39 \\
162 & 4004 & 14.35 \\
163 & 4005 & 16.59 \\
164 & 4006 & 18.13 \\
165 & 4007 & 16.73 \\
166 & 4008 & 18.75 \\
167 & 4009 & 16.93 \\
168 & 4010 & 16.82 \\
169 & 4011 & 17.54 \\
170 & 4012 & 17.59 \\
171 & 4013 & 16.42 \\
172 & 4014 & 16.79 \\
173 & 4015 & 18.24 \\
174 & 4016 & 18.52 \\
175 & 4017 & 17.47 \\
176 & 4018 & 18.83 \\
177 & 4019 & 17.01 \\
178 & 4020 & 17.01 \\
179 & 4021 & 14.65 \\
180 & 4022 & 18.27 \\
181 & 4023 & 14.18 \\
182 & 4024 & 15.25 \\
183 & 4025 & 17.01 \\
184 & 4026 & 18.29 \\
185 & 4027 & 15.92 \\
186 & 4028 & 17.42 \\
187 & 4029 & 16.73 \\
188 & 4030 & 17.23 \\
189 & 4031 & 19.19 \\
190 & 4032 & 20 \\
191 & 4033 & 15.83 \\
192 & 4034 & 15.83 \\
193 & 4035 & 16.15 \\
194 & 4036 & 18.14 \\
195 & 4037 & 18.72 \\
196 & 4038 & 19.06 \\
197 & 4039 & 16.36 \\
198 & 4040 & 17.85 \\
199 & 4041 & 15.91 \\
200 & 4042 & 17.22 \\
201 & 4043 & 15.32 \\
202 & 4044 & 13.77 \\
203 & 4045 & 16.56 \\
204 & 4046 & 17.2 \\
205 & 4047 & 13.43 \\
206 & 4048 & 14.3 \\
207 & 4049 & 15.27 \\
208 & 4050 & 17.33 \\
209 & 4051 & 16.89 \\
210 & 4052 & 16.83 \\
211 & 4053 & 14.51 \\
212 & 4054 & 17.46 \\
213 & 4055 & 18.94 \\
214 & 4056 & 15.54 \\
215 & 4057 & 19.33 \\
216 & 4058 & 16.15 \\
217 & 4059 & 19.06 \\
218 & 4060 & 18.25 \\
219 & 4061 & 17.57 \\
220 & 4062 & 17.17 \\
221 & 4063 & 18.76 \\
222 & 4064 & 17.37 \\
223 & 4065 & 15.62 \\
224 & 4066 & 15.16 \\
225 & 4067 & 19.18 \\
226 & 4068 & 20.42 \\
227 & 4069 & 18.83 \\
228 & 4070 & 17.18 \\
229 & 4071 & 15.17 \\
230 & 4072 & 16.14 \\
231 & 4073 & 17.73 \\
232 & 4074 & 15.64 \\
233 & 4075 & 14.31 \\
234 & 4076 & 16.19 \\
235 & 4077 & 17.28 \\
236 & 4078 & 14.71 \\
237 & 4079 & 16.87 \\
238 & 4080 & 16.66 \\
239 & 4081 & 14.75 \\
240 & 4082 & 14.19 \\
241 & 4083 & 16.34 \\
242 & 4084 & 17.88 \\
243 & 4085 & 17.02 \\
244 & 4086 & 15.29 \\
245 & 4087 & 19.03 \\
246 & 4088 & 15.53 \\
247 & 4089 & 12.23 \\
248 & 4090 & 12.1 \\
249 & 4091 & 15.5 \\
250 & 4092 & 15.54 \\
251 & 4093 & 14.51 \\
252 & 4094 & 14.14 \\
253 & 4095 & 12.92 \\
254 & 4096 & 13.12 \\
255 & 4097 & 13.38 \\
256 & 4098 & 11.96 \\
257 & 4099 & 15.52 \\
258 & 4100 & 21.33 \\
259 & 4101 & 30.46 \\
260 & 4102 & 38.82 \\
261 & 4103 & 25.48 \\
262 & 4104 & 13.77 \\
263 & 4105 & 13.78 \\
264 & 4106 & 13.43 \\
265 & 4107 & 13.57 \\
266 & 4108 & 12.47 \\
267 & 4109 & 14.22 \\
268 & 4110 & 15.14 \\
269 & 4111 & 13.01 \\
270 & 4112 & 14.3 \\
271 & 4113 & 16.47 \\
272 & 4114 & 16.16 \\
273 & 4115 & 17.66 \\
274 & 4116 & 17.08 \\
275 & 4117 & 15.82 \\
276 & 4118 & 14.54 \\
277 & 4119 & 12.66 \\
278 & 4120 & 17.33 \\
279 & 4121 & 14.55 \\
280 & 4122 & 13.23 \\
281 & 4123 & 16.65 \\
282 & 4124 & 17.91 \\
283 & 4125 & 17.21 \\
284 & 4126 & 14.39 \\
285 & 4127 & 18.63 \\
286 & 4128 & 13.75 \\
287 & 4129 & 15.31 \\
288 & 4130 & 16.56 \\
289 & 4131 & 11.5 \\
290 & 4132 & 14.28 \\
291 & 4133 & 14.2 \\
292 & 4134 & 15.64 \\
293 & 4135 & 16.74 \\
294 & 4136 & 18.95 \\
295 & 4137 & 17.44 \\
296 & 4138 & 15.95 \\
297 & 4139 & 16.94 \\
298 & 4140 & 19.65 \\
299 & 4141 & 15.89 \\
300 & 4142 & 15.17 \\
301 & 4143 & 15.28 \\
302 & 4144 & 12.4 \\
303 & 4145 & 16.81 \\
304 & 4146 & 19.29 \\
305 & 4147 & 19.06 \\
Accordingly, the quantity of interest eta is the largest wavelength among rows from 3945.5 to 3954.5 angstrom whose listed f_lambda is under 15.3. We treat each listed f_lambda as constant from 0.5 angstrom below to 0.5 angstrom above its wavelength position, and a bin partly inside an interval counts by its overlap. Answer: 3951 angstrom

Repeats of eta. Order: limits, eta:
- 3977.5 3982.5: 3982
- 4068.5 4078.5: 4078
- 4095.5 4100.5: 4098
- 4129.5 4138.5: 4133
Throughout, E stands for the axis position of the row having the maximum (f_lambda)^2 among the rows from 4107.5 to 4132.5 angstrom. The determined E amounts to 4127 angstrom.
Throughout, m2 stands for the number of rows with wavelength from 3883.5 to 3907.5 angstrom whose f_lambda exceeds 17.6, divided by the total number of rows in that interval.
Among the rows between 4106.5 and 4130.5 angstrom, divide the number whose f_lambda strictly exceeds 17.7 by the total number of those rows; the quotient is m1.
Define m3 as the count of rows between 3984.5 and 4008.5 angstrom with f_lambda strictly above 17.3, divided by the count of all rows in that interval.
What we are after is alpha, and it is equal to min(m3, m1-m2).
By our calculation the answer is -0.08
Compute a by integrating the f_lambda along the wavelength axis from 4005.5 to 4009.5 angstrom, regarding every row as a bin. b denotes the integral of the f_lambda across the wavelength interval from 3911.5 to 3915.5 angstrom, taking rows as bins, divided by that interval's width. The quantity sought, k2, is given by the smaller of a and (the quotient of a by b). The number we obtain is 3.9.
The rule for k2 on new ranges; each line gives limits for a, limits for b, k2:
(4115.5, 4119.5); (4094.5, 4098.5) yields 4.7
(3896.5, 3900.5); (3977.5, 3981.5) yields 3.6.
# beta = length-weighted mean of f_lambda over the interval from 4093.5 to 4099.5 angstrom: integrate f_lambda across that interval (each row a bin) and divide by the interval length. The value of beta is 13.5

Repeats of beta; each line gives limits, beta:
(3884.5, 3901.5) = 16.3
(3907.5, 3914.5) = 17.4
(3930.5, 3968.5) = 16.0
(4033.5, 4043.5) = 17.1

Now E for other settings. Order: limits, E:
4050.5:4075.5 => 4068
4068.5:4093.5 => 4087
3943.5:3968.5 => 3945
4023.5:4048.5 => 4032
